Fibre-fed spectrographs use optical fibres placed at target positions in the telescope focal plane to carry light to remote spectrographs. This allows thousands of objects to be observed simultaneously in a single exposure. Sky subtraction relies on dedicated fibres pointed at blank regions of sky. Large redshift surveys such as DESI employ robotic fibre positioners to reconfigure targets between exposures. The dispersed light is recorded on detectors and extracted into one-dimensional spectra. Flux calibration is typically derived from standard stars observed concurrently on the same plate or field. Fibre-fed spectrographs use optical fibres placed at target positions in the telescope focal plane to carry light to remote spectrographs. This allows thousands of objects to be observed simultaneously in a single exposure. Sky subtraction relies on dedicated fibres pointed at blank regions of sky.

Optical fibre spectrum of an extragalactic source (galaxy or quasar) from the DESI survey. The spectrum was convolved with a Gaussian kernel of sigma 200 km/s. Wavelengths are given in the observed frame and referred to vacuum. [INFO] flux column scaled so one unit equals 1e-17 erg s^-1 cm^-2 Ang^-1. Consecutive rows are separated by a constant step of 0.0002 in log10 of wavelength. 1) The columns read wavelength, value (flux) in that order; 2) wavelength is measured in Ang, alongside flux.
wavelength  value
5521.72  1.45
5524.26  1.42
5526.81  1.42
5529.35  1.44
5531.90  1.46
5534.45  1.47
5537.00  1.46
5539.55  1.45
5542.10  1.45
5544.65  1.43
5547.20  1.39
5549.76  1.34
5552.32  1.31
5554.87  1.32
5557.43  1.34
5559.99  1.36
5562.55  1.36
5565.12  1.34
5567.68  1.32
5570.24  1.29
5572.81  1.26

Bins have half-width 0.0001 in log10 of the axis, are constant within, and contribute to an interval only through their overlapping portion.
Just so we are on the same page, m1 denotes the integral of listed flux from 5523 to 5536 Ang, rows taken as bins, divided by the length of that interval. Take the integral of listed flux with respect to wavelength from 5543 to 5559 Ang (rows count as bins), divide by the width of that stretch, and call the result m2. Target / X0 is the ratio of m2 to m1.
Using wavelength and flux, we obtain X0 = 0.94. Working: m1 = 1.44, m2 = 1.36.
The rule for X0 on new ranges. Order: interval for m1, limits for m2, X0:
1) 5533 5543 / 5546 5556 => 0.92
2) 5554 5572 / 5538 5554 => 1.05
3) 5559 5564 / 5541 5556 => 1.01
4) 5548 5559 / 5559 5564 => 1.02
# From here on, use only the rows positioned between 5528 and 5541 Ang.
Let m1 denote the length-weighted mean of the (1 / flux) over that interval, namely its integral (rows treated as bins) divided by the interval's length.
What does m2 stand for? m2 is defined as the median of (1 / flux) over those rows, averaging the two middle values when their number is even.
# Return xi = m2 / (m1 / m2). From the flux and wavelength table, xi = 0.68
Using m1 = 0.69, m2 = 0.68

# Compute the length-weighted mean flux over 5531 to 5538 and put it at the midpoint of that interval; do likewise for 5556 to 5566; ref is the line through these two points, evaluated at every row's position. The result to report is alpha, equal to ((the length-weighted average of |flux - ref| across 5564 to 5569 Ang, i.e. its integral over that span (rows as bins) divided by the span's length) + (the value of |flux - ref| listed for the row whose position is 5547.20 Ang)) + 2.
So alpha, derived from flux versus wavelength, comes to 2.02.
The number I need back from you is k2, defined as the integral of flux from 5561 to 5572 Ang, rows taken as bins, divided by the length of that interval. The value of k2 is 1.33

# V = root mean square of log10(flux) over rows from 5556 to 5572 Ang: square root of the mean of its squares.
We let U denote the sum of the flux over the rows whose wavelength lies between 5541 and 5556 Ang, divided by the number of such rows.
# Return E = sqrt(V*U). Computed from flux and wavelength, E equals 0.415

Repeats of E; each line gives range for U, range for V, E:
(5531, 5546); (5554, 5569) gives 0.430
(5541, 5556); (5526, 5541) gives 0.471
